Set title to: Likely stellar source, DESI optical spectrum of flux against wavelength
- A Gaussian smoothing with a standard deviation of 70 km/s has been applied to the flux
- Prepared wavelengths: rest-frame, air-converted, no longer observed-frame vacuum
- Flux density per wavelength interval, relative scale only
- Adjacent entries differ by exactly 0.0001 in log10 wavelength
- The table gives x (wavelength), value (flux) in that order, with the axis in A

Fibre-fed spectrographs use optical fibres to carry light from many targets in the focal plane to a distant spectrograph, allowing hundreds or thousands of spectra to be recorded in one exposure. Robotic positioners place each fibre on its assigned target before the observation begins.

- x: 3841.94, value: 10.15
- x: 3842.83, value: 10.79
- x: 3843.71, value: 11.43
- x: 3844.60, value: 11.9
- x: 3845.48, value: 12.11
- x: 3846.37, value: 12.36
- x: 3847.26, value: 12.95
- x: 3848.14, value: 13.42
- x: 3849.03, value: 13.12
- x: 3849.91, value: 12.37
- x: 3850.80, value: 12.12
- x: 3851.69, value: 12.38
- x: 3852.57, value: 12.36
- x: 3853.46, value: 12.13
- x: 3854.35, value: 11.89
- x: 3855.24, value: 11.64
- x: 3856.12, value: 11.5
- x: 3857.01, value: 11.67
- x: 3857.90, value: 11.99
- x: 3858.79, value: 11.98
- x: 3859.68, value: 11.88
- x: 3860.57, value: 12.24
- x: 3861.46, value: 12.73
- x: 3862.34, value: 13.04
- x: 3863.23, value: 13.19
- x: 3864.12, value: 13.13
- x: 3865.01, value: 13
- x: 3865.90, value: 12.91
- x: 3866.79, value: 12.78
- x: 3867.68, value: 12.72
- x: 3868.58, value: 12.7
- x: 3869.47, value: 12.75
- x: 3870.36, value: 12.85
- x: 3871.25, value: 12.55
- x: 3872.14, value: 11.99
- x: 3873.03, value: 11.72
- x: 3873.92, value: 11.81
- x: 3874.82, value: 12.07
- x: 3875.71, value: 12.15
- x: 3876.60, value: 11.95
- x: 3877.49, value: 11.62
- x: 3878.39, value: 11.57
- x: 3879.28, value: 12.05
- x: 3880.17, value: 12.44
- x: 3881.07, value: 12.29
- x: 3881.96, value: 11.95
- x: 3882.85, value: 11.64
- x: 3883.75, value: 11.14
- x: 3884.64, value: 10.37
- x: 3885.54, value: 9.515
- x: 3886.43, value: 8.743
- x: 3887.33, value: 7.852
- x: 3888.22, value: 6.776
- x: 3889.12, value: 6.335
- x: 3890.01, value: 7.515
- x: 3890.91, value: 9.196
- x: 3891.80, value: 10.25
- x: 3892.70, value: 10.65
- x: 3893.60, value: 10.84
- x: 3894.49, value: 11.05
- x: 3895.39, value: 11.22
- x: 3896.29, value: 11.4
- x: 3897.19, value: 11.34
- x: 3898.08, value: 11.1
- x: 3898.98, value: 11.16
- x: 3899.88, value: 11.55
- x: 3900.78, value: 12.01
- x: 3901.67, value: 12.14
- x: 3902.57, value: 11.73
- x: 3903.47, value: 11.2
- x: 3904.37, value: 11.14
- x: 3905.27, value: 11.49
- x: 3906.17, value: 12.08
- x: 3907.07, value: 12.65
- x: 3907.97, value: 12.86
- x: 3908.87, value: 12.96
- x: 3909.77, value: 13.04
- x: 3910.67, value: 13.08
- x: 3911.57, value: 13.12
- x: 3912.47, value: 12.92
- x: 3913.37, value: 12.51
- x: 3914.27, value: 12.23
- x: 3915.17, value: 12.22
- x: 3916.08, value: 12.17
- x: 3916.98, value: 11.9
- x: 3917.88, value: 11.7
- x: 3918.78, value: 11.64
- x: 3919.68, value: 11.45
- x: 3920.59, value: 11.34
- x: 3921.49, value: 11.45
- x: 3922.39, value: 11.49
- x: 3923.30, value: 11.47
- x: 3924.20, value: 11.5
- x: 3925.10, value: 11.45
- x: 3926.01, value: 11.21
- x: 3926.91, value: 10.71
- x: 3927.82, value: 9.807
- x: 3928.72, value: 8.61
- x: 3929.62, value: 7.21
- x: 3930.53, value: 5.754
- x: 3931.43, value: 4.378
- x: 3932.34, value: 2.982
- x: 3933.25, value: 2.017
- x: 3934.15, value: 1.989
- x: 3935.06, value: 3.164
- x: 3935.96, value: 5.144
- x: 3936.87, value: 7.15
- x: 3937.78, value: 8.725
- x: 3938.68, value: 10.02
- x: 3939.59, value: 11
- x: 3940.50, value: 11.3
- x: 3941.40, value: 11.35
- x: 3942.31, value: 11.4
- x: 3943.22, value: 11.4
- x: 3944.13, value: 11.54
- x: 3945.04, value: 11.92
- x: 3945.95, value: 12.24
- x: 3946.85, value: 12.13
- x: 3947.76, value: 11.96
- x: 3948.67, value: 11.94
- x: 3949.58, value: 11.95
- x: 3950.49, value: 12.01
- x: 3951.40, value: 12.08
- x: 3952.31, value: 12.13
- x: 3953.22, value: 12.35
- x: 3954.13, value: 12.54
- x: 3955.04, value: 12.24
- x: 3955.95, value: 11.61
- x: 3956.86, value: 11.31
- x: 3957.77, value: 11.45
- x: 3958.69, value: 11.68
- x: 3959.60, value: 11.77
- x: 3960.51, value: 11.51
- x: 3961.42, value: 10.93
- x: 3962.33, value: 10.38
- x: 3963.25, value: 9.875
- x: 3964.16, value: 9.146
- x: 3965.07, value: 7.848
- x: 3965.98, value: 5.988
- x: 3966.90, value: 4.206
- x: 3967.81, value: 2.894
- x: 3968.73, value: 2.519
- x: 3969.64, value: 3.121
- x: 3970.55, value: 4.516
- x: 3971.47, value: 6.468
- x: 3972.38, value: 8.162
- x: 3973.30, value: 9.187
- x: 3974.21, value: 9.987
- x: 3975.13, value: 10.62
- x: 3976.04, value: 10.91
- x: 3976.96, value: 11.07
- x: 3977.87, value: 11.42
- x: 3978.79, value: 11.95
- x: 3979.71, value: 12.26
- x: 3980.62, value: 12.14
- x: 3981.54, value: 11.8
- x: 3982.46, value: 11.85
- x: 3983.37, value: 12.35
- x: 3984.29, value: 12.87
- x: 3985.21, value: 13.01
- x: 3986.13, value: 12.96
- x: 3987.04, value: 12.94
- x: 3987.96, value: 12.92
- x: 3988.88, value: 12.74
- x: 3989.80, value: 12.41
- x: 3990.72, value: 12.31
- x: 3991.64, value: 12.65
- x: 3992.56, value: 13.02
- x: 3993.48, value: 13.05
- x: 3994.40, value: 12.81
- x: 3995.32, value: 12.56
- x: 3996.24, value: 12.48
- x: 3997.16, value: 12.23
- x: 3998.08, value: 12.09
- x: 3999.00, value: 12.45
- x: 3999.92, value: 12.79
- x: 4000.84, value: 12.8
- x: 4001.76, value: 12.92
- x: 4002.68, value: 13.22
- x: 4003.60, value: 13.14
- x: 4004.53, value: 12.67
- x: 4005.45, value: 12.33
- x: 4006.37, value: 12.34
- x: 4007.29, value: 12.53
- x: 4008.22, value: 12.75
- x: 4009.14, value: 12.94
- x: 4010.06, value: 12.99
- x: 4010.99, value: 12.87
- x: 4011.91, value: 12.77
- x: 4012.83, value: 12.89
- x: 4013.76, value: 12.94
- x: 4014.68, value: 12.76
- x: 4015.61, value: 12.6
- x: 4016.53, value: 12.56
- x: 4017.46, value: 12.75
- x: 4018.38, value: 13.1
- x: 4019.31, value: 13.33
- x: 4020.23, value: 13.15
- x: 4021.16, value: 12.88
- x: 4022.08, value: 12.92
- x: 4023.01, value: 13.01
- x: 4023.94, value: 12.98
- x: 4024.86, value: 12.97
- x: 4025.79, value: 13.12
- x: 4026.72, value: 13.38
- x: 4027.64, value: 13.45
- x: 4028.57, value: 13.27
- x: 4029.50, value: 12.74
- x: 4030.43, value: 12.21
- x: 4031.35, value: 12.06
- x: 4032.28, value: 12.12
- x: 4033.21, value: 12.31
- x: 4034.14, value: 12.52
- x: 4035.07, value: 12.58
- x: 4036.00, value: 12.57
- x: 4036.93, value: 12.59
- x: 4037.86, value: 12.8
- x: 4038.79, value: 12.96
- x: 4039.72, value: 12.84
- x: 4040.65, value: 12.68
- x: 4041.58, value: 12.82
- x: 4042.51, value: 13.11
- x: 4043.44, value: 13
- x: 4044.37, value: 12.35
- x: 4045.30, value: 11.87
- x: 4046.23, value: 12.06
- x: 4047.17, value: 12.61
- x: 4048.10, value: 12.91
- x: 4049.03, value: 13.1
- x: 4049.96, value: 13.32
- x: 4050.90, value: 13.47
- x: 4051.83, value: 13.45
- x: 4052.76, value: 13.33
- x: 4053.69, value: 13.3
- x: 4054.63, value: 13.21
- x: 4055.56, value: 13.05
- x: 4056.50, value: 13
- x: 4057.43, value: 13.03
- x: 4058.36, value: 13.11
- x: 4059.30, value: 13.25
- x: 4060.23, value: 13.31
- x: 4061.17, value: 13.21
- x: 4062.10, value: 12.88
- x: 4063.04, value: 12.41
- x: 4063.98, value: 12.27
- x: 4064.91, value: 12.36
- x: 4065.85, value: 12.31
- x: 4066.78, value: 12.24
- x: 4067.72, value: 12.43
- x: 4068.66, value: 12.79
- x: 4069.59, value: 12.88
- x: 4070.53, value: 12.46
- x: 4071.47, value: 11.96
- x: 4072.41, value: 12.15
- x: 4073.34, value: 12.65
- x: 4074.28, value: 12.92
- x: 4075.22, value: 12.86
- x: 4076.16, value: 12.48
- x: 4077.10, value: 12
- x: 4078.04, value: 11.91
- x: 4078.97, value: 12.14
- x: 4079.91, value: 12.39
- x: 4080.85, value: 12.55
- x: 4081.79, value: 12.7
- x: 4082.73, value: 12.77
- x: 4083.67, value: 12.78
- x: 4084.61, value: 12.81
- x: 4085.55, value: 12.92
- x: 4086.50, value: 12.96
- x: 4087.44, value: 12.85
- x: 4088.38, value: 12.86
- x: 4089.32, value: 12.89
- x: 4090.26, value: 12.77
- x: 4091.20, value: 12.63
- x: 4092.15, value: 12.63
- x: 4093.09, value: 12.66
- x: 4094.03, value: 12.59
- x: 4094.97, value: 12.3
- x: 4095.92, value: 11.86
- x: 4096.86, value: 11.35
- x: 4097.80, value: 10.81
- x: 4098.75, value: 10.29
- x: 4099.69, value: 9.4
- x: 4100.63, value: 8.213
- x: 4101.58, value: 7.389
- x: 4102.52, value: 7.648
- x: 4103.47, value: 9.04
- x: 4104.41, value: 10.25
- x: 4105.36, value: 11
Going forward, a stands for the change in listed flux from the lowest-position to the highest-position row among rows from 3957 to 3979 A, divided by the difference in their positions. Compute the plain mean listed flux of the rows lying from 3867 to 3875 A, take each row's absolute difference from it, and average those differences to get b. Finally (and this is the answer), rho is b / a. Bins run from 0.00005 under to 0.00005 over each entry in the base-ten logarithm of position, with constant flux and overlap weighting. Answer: 17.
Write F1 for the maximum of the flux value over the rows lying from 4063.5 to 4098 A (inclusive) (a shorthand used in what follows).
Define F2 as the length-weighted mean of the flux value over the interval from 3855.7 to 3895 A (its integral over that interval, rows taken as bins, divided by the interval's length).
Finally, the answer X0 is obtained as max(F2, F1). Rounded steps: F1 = 12.96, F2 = 11.4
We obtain 13.0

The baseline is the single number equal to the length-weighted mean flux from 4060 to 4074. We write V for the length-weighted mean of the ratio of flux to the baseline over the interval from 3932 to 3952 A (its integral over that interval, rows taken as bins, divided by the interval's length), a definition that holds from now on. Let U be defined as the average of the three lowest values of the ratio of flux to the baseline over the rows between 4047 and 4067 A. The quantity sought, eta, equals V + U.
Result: 1.73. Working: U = 1.0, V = 0.75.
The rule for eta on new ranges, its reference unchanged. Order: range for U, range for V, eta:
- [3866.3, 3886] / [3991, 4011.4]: 1.84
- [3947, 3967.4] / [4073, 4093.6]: 1.49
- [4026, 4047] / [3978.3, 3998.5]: 1.95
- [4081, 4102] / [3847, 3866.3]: 1.66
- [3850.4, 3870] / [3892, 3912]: 1.86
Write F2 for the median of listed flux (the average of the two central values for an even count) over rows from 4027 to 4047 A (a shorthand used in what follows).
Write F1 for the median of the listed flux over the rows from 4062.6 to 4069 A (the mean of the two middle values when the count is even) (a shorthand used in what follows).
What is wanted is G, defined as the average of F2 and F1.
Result 12.5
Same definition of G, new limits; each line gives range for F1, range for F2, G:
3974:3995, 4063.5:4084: 12.4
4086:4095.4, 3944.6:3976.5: 12.0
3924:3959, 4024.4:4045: 12.1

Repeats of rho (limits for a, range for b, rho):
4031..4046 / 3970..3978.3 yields -135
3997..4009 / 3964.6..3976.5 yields 55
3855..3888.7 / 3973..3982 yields -5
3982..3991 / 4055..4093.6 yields 5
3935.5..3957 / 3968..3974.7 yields 8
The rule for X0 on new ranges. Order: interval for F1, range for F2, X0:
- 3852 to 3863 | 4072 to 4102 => 13.0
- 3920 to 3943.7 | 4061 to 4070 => 12.6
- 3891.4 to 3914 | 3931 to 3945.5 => 13.1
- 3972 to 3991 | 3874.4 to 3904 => 13.0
